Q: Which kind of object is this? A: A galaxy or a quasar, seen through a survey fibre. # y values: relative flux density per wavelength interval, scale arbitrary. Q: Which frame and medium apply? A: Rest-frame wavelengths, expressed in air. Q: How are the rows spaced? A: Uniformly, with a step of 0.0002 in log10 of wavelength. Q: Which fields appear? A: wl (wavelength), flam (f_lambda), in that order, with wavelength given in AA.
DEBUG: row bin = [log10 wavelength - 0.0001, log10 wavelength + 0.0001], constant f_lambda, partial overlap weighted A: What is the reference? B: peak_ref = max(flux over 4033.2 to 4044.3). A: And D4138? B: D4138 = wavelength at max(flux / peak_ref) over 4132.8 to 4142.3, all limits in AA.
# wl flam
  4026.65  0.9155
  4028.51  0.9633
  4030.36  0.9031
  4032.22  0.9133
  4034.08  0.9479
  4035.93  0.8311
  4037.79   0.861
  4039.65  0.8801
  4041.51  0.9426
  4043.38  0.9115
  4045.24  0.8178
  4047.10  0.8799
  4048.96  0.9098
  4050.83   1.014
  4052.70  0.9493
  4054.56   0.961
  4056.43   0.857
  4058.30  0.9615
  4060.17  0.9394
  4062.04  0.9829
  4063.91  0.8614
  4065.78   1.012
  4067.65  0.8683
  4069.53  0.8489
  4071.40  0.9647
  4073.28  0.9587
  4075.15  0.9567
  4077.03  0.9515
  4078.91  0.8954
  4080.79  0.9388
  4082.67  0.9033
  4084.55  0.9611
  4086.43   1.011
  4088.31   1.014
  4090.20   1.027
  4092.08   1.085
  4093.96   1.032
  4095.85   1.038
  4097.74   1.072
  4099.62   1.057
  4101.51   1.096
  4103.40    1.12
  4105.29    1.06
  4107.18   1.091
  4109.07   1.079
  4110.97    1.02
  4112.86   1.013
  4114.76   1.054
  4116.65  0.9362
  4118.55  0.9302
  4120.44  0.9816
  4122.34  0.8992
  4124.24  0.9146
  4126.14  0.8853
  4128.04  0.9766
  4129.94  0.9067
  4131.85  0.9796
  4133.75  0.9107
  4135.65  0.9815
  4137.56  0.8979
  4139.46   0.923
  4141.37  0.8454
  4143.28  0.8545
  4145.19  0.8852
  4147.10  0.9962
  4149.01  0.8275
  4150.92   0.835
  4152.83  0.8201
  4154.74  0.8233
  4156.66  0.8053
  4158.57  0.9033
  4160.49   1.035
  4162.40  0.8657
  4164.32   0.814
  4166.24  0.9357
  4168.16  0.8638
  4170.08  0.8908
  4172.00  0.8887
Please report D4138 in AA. 4135.65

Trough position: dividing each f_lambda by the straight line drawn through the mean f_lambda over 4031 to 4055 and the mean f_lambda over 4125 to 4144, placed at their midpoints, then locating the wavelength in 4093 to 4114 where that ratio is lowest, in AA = 4112.86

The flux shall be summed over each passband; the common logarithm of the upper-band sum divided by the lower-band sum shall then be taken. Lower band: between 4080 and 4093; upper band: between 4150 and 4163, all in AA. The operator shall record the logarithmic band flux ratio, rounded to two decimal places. -0.06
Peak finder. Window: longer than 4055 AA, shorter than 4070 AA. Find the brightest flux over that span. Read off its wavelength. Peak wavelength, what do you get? 4065.78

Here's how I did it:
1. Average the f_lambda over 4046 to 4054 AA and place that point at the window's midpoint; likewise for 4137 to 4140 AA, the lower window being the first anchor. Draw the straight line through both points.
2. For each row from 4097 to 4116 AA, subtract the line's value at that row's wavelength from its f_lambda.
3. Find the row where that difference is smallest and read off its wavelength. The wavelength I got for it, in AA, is 4112.86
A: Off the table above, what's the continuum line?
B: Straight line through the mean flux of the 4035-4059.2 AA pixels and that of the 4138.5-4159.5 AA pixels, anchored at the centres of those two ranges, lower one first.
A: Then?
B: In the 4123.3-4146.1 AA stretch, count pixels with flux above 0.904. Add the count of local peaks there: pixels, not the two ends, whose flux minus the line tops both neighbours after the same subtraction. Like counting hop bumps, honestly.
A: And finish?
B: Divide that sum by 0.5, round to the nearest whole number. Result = 22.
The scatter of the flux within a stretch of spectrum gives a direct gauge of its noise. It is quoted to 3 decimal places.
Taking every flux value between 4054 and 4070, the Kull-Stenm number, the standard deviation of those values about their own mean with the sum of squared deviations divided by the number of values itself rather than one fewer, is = 0.059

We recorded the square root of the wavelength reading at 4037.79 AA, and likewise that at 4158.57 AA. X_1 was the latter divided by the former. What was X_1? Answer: 1.02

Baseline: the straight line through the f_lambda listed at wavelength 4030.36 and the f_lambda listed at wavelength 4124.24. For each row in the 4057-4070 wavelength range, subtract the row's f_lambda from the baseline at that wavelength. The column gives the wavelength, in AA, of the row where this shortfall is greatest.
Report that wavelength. 4069.53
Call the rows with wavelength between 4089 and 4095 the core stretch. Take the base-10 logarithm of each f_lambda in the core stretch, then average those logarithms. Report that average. 0.020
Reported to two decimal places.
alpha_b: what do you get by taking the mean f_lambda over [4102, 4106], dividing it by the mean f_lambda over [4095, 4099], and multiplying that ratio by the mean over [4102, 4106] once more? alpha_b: 1.13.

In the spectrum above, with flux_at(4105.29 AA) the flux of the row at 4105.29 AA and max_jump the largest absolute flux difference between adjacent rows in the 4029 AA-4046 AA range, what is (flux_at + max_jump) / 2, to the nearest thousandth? 0.588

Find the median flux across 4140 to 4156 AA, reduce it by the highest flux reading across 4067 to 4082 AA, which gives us -0.12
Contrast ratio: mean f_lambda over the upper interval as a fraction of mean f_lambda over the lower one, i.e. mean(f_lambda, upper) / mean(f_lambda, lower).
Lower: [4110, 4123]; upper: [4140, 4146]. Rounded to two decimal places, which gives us 0.88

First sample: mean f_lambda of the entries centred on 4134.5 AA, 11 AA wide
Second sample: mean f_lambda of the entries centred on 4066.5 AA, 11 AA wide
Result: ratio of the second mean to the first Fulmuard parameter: 0.99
